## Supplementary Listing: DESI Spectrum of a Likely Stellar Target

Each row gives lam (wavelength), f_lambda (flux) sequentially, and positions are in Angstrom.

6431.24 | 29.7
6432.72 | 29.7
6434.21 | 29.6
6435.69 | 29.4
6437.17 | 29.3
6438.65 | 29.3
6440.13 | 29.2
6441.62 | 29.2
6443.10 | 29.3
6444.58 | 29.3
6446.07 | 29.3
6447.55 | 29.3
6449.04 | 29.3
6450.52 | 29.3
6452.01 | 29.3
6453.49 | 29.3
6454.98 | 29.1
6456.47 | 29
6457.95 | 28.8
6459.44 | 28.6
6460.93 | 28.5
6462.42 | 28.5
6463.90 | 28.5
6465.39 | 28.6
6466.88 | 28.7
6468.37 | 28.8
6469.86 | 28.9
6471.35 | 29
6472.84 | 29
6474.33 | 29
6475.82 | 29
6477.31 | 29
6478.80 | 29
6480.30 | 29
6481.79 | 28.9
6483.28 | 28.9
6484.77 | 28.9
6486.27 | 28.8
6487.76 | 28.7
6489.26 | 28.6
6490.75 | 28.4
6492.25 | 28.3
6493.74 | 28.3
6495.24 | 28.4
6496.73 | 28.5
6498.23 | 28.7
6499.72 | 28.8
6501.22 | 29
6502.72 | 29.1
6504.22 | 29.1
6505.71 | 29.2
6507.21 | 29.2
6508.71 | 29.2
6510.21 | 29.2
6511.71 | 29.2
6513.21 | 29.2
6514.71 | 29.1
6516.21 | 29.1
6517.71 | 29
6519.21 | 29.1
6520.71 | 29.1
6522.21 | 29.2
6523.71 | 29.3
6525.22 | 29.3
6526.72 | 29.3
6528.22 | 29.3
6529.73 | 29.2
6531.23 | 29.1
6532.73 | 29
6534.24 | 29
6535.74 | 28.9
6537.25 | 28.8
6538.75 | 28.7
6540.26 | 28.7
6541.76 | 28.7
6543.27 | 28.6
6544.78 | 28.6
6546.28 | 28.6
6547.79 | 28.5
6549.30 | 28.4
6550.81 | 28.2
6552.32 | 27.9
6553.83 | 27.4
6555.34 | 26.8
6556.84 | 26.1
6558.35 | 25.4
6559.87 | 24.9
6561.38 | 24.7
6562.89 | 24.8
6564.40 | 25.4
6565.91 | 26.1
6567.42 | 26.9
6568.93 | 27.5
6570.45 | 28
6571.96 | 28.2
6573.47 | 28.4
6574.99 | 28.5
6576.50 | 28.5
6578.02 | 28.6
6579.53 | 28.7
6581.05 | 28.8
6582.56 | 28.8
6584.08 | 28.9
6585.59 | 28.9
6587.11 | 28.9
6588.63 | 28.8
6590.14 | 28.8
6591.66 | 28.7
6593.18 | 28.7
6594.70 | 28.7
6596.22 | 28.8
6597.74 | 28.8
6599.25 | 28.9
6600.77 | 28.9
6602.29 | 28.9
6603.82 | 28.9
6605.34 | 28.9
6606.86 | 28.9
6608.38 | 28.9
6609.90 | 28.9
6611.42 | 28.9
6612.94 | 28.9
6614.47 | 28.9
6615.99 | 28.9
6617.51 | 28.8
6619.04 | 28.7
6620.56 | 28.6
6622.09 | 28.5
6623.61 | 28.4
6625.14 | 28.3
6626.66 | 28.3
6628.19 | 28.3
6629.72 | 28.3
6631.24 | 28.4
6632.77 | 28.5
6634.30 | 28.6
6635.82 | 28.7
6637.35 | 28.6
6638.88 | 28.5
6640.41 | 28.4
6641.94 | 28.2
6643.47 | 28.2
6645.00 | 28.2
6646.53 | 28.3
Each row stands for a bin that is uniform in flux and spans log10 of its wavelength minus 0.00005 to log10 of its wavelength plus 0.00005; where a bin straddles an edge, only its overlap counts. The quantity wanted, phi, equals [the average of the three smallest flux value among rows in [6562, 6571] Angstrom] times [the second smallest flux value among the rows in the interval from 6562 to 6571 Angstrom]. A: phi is 646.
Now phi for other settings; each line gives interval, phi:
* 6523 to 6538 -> 835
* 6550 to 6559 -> 681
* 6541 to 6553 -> 794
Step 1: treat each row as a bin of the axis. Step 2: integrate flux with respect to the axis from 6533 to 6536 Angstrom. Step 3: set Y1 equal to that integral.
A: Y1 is 87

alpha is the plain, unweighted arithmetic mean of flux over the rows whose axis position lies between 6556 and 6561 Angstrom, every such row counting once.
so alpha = 25.47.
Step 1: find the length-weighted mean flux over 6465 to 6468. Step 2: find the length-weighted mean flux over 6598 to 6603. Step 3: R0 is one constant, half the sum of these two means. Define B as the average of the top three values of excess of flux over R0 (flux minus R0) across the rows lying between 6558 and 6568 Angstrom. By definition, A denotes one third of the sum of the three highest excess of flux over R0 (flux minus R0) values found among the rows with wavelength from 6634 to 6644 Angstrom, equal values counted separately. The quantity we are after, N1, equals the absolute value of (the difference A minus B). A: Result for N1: 2.50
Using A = -0.17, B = -2.67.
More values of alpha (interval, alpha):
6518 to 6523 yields 29.13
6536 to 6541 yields 28.73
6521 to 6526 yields 29.27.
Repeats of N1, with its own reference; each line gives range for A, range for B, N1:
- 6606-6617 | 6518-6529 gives 0.40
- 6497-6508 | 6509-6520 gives 0.03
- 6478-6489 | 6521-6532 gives 0.33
